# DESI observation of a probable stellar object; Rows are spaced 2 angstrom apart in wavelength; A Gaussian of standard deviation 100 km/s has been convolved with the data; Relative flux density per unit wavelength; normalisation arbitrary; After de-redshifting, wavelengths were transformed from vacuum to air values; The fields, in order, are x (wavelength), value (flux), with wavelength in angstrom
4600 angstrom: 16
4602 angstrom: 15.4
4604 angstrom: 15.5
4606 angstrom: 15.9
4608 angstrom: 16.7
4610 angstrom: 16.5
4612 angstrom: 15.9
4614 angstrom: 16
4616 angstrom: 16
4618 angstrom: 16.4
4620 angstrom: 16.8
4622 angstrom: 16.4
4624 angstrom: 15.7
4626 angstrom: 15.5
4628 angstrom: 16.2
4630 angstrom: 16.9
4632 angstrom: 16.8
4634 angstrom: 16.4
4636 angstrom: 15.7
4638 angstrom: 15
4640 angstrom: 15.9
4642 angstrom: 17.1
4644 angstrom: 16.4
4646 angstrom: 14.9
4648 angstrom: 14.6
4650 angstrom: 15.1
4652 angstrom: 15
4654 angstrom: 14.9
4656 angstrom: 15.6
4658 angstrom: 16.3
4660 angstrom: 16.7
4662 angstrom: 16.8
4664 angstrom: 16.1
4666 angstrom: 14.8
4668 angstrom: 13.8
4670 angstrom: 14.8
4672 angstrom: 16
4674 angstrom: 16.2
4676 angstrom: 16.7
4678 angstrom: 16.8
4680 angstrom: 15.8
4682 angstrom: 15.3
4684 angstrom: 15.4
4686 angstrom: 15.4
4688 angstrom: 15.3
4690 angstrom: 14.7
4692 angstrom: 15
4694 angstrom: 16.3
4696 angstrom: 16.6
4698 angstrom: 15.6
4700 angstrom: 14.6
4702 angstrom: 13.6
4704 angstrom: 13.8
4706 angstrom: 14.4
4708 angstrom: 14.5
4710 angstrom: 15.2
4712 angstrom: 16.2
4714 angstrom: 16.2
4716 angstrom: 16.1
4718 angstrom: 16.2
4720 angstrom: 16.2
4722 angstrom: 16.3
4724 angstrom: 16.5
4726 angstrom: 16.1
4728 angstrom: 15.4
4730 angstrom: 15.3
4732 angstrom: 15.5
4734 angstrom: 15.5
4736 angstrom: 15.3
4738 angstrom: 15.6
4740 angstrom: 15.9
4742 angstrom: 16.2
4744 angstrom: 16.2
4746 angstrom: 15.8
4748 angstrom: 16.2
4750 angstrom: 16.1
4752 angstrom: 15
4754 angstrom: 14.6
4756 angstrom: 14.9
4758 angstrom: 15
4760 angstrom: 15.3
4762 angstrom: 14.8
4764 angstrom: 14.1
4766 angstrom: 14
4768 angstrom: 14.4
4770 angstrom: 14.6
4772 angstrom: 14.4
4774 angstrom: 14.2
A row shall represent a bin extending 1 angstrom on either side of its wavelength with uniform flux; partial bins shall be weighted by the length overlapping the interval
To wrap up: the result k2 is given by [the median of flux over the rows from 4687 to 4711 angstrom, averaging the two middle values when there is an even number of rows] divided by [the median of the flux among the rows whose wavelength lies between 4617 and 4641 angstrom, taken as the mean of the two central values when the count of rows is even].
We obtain 0.91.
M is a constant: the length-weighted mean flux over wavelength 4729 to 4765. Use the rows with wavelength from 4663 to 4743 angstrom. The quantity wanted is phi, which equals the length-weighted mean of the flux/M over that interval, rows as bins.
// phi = 1.01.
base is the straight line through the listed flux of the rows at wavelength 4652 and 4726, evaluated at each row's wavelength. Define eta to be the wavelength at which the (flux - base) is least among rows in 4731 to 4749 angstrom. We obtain 4736 angstrom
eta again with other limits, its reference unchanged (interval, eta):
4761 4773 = 4766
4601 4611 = 4602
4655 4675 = 4668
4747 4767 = 4766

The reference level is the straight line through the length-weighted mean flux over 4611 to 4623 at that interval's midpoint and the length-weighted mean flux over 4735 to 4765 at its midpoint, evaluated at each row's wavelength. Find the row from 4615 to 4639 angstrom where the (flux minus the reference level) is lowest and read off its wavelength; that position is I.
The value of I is 4638 angstrom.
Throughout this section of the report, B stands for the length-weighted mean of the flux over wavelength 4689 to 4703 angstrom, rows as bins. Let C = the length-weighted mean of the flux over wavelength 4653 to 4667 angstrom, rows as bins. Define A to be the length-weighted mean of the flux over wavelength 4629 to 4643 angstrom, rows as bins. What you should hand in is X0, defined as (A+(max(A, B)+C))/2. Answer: 24.2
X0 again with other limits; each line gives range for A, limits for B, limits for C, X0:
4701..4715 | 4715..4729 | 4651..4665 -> 23.4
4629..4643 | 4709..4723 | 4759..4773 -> 23.5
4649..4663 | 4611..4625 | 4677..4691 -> 23.7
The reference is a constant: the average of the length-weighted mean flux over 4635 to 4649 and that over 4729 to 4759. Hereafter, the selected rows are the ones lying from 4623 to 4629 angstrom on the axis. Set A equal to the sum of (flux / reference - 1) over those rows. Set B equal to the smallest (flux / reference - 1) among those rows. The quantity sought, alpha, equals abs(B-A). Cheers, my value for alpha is 0.05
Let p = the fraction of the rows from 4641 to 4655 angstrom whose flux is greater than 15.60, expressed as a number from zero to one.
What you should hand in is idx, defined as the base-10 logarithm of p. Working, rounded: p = 0.3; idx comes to -0.5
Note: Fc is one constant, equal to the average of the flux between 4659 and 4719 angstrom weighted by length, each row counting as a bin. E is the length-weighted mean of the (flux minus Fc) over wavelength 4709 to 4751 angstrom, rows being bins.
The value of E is 0.41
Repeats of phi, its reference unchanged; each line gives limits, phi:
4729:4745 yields 1.02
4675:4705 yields 1.00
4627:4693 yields 1.02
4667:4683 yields 1.02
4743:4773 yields 0.98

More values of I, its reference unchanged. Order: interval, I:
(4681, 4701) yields 4700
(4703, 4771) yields 4704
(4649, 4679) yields 4668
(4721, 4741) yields 4730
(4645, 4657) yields 4648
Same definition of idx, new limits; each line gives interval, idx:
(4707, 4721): -0.1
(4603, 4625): 0.0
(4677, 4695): -0.5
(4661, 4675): -0.2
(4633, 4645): -0.1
